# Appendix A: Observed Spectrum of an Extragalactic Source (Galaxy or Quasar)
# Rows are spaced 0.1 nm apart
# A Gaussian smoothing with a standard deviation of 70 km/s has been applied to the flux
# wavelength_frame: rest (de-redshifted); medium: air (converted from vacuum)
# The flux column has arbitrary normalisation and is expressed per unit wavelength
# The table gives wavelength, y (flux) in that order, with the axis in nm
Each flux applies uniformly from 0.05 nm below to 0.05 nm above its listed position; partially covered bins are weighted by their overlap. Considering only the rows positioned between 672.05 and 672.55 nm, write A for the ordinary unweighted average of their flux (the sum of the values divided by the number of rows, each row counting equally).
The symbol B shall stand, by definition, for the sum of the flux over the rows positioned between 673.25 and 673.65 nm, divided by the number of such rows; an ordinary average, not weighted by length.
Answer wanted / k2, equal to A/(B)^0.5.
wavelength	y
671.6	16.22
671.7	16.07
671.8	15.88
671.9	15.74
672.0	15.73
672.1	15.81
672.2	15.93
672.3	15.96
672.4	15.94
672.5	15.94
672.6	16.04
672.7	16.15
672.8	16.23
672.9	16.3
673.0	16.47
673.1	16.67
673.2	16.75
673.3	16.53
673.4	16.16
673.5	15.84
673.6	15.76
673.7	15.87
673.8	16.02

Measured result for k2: 3.97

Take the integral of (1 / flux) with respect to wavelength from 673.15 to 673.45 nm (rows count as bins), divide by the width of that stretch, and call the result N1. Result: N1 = 0.0607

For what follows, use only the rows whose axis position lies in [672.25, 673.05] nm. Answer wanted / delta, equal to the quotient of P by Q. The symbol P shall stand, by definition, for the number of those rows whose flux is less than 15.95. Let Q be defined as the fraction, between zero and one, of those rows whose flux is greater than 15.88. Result 2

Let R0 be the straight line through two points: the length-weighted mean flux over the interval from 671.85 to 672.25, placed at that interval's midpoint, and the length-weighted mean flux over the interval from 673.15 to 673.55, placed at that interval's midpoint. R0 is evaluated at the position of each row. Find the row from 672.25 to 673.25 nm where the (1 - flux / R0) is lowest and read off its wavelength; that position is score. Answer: 673.2 nm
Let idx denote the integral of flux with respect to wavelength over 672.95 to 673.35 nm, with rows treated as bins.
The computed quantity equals 6.64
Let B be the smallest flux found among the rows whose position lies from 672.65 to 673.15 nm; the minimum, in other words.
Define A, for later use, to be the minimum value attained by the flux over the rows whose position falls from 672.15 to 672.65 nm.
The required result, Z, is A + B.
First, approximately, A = 15.93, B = 16.15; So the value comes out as 32.1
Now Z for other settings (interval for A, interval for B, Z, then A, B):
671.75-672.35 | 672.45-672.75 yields 31.7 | 15.73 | 15.94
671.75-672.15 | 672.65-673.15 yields 31.9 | 15.73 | 16.15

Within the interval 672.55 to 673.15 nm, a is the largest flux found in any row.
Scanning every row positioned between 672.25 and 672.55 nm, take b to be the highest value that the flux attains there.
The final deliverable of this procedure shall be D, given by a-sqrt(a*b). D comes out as 0.36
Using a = 16.67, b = 15.96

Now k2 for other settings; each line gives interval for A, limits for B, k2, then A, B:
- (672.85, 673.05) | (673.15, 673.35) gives 4.02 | 16.4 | 16.6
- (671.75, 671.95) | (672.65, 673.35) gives 3.90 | 15.8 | 16.4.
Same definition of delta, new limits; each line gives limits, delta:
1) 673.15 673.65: 3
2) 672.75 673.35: 0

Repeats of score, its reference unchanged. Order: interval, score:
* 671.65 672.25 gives 671.7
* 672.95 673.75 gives 673.2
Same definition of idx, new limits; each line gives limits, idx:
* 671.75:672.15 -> 6.32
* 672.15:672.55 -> 6.38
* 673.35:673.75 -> 6.36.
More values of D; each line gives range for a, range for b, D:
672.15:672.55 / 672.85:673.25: -0.39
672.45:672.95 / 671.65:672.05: 0.12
